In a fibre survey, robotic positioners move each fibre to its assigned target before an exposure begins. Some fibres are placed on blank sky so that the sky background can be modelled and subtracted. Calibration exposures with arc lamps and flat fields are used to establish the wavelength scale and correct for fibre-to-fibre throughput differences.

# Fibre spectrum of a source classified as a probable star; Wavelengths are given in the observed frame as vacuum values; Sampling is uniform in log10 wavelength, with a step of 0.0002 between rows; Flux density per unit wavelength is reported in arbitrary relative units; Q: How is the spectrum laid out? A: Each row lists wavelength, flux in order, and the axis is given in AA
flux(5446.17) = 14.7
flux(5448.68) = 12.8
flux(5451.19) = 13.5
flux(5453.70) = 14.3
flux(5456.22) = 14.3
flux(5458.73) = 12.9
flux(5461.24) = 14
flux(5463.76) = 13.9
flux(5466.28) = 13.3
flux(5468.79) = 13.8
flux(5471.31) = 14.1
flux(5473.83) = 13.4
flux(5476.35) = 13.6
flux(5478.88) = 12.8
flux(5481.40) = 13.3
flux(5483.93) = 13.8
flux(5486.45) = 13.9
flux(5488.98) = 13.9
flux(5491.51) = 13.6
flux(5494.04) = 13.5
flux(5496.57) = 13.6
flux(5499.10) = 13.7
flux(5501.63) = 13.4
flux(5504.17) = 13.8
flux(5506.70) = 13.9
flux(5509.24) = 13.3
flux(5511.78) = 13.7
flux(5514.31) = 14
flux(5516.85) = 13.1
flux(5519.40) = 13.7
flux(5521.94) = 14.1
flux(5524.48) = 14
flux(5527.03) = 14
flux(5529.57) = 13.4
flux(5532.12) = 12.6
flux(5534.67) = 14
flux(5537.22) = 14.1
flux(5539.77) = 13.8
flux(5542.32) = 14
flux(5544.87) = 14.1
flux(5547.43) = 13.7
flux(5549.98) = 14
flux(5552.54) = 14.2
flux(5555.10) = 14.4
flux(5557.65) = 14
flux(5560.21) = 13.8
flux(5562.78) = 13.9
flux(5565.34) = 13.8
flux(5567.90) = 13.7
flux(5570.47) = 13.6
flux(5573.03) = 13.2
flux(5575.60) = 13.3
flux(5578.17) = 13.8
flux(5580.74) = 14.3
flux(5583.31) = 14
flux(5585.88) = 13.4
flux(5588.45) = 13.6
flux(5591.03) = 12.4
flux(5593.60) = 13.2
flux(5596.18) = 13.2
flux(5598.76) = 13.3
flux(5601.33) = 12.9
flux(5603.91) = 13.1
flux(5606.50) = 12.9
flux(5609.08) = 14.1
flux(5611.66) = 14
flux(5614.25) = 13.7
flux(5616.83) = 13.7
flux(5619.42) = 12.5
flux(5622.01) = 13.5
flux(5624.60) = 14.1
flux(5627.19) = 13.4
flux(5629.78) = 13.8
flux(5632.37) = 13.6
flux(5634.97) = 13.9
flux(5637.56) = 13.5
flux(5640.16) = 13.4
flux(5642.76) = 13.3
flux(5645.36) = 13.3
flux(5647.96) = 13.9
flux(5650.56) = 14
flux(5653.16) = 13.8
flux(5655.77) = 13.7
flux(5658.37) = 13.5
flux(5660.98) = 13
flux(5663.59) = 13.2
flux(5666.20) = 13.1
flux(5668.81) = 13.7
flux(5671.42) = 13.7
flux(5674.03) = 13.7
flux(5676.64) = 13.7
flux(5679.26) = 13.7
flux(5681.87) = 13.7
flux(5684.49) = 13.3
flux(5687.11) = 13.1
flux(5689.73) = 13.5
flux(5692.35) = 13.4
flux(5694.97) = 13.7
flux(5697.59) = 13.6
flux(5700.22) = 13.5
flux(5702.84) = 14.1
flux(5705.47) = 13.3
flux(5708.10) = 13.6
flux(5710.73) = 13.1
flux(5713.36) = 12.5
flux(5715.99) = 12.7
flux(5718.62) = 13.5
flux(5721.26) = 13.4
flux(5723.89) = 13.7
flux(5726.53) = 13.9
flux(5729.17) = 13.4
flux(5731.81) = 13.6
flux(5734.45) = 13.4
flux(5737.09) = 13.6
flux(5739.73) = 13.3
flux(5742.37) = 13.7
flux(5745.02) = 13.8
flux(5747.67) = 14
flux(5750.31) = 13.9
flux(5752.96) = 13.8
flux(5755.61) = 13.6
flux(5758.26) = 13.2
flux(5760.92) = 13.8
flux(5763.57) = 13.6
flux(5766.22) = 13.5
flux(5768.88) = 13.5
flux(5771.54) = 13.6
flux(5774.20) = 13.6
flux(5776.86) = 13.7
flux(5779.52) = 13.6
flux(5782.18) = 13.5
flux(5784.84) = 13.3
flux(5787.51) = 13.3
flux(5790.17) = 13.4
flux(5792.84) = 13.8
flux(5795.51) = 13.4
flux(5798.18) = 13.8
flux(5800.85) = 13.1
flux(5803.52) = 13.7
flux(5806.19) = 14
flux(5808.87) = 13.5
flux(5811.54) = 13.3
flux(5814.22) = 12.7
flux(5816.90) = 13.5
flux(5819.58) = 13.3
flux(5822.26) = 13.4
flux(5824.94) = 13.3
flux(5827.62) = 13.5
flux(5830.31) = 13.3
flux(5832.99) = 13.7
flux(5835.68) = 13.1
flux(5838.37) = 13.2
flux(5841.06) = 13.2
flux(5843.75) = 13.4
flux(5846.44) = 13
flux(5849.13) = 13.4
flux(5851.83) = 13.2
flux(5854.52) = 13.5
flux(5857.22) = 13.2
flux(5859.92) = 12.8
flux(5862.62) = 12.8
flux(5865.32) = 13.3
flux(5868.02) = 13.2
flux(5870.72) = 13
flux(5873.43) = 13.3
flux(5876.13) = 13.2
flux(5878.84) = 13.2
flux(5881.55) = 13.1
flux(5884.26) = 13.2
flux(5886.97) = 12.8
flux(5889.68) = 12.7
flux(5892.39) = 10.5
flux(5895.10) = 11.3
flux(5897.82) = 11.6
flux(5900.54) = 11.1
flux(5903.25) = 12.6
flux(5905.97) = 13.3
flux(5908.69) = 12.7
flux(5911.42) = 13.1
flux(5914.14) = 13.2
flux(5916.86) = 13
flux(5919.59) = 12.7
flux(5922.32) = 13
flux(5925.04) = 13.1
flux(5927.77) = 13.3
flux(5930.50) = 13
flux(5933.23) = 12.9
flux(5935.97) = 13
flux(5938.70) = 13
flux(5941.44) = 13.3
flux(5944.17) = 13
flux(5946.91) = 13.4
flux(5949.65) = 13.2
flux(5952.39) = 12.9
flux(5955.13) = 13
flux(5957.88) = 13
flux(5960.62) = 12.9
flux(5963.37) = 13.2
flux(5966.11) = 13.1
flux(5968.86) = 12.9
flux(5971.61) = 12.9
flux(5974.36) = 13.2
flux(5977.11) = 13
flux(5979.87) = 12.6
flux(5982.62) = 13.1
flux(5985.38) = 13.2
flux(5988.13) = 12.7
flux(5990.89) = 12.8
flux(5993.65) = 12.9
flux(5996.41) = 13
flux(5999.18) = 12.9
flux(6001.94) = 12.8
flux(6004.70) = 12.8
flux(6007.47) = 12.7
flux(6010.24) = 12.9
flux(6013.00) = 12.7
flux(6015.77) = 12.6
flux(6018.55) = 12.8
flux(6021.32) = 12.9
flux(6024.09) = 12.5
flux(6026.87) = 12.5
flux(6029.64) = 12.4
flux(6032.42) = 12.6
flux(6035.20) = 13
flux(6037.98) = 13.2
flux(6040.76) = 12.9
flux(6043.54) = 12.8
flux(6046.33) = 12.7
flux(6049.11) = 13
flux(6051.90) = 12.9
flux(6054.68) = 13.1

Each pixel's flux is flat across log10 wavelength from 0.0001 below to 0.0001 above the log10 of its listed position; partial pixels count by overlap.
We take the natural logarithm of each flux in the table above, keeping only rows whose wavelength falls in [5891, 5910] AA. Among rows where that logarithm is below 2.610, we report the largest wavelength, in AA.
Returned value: 5908.69 AA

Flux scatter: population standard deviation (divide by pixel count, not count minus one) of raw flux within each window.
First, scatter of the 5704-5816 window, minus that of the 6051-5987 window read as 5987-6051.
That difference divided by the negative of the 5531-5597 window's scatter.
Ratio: -0.30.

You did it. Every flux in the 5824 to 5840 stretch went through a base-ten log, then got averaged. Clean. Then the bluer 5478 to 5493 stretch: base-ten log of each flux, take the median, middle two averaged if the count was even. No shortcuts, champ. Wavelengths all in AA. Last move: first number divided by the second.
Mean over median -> 0.99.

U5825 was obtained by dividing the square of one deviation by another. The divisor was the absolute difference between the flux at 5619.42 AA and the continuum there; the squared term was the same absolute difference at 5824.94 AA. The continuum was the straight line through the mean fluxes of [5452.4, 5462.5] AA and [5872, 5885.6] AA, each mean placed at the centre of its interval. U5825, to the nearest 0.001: 0.000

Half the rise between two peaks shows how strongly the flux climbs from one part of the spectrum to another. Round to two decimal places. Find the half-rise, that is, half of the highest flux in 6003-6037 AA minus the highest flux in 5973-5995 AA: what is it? -0.10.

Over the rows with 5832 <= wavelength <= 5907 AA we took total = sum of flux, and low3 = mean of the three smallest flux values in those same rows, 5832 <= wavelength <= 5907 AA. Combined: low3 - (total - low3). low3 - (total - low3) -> -338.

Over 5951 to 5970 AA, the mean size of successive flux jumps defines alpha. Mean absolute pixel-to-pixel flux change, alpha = 0.13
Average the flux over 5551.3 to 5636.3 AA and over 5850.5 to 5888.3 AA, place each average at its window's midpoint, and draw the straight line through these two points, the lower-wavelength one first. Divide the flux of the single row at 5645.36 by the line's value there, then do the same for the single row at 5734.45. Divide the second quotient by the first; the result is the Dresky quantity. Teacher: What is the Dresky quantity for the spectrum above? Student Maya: 1.02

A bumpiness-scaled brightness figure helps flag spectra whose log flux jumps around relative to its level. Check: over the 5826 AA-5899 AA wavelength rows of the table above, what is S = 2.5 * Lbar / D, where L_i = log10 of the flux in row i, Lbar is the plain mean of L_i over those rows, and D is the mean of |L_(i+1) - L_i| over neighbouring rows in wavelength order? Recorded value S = 238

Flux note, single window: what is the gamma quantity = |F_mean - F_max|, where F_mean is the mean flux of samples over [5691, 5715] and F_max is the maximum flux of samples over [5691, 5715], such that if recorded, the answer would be 0.7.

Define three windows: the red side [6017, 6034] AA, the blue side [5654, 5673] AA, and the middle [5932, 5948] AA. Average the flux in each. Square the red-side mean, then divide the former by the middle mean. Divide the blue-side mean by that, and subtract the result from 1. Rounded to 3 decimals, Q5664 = -0.104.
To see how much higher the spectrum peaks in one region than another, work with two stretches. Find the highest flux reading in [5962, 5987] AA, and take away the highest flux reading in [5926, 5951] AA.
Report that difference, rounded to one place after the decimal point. -0.2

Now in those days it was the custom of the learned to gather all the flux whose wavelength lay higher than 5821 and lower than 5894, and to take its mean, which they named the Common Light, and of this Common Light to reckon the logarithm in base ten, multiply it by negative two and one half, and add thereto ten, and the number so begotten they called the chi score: 7.21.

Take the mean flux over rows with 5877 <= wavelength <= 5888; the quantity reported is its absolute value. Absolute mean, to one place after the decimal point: 13.1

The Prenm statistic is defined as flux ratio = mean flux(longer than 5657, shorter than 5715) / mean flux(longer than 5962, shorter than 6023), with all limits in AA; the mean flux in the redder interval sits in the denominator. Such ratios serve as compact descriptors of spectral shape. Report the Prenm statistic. 1.042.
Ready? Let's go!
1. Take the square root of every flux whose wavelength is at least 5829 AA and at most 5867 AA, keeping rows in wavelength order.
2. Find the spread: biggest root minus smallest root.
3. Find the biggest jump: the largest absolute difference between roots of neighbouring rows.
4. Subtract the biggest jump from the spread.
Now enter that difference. 0.042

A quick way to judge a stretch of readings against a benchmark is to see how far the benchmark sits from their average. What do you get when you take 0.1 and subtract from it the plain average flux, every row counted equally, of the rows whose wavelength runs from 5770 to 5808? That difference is -13.46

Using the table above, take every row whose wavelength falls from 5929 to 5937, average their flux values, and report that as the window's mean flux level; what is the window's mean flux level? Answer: 13.0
